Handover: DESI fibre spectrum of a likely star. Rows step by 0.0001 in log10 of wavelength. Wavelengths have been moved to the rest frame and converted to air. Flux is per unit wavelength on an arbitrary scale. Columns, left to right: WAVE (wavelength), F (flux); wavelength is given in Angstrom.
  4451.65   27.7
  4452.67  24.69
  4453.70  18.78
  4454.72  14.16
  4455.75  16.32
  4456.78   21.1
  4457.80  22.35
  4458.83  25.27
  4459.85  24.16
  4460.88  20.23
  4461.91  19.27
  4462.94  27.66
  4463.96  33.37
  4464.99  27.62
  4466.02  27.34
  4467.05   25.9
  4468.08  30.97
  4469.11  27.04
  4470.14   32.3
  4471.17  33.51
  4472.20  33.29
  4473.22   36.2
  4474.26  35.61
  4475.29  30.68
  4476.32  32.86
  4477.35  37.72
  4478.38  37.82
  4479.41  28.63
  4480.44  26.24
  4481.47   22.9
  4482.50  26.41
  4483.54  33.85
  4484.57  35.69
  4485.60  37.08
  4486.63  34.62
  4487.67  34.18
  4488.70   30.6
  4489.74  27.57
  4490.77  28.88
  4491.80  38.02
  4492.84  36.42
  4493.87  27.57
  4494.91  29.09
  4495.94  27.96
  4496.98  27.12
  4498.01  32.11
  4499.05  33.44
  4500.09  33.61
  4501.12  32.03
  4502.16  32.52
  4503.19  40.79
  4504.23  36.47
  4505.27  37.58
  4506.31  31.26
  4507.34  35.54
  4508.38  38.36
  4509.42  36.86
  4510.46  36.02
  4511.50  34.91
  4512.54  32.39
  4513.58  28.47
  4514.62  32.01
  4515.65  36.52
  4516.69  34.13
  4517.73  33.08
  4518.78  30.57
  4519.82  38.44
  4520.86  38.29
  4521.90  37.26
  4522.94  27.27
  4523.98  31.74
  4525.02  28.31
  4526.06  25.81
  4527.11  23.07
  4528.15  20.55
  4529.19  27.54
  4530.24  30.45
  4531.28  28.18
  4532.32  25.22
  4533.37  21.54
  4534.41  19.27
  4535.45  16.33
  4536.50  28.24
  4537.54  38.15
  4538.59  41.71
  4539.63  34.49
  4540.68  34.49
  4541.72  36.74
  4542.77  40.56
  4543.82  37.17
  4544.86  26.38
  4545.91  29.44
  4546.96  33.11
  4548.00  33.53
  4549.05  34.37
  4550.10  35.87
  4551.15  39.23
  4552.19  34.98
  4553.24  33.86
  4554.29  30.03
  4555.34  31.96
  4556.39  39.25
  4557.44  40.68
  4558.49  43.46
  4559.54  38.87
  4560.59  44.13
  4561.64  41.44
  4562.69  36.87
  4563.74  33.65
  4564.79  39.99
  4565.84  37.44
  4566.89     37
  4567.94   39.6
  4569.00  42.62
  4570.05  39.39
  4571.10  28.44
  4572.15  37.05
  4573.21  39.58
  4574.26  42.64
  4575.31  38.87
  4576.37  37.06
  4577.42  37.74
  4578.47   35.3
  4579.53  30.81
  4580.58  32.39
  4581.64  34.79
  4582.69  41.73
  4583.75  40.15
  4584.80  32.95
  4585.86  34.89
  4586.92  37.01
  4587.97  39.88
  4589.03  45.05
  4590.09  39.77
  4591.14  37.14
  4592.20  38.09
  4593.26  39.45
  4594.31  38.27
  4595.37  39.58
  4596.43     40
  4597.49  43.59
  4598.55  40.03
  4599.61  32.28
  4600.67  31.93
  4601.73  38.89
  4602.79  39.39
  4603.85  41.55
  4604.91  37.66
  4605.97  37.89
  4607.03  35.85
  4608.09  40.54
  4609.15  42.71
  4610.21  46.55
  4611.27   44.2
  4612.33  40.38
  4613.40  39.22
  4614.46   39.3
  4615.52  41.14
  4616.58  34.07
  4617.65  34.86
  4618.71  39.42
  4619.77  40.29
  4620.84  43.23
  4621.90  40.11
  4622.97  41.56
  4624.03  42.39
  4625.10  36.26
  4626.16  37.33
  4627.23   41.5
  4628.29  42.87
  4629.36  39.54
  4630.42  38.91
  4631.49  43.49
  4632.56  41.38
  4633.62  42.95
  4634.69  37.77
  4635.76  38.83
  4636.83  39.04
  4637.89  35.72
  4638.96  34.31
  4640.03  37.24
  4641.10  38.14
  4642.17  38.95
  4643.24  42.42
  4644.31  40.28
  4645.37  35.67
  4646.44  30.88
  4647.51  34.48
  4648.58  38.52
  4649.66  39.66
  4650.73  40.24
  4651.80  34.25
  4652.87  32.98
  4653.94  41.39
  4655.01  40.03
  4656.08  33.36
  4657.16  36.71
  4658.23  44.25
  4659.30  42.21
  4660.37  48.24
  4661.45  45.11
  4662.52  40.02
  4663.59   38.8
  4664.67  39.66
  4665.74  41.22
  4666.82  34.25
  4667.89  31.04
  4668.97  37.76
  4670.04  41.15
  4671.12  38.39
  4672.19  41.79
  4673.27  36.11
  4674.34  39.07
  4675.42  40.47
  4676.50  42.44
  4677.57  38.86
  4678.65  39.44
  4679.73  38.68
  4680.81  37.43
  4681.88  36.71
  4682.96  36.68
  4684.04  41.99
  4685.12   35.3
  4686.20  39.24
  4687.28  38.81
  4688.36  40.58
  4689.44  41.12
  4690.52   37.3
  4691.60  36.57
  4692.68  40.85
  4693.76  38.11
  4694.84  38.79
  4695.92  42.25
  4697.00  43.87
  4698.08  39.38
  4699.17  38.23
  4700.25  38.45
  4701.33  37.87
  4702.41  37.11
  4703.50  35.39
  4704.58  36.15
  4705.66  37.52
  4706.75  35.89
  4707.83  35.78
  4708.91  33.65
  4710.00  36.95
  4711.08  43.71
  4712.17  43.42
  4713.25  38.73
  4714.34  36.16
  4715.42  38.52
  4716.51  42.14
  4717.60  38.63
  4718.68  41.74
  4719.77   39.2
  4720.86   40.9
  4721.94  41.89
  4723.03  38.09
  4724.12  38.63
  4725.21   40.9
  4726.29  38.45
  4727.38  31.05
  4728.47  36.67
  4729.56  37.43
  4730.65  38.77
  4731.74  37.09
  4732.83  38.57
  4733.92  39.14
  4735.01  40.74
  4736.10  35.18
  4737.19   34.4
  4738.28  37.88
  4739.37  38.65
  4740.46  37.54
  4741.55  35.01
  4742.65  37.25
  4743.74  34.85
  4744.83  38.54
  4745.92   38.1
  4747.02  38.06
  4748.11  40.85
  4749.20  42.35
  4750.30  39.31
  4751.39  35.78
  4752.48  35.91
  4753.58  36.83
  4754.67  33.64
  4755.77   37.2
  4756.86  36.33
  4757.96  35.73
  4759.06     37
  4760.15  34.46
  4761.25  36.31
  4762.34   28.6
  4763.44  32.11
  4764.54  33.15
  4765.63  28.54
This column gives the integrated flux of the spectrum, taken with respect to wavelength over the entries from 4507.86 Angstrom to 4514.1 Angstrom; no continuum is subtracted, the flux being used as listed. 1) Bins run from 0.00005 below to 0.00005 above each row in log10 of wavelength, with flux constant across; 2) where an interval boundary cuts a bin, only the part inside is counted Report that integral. 215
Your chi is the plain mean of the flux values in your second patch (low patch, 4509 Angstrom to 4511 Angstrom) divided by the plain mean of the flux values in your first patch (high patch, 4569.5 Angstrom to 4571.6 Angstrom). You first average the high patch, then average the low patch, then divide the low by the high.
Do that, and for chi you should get 1.1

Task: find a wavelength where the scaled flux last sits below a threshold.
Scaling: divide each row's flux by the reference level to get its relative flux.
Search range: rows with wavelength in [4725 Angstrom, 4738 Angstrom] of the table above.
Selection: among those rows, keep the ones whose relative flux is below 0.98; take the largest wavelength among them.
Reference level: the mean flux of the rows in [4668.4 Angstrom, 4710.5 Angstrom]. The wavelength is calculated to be 4737.19 Angstrom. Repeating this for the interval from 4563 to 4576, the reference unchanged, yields 4572.15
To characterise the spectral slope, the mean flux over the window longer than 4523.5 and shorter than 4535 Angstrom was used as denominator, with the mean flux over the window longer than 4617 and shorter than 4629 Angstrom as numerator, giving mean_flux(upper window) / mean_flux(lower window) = 1.56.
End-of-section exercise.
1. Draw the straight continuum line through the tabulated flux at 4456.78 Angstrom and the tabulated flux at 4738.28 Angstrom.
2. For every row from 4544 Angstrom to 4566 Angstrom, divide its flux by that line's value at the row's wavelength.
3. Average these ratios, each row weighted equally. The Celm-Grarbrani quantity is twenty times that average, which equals 27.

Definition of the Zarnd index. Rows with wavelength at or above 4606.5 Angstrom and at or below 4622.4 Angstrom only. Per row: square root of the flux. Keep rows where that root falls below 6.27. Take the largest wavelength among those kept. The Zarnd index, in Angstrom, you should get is 4617.65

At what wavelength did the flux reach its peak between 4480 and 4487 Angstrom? 4485.60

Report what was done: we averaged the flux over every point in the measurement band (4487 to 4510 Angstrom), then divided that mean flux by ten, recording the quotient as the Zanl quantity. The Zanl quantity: 3.31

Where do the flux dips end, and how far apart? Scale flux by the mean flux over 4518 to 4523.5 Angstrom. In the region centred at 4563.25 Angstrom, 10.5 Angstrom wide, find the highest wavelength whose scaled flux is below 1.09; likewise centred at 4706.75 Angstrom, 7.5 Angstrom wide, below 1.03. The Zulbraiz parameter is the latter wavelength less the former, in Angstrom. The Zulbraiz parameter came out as 142.0 Angstrom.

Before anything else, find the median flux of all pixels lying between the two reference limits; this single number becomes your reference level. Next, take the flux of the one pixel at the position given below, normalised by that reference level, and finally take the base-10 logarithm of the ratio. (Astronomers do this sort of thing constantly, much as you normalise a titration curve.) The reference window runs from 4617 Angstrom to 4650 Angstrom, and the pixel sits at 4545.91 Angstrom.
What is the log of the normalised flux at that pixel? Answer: -0.123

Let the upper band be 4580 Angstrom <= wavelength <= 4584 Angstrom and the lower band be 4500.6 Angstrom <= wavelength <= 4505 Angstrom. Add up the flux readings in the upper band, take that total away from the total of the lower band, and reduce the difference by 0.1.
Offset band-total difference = -7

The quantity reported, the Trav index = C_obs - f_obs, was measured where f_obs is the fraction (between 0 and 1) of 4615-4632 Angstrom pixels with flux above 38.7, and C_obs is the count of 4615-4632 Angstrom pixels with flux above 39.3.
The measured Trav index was 10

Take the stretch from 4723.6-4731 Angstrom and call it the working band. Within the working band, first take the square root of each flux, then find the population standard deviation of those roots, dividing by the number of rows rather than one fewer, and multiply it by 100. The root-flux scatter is 24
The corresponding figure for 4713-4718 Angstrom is 15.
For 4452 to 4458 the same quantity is 41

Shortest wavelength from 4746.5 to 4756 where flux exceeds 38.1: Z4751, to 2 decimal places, 4748.11 Angstrom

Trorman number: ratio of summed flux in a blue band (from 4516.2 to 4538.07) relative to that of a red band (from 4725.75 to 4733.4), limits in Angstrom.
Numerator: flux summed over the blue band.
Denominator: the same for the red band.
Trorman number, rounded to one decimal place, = 2.3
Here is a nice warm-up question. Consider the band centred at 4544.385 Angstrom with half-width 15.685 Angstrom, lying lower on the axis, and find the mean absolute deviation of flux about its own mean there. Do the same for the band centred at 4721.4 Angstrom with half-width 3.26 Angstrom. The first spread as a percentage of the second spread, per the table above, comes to 369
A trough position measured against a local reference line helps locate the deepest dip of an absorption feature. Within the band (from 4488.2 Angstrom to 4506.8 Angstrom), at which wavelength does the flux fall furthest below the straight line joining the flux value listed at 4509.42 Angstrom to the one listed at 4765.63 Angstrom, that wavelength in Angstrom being 4496.98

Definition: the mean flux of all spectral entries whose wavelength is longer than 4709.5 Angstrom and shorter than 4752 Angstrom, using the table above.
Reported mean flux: 38.5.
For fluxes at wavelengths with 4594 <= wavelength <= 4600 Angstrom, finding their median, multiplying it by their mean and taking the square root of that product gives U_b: 39.4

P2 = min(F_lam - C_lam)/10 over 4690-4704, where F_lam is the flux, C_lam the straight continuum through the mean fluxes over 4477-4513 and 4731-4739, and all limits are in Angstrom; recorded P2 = -0.16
